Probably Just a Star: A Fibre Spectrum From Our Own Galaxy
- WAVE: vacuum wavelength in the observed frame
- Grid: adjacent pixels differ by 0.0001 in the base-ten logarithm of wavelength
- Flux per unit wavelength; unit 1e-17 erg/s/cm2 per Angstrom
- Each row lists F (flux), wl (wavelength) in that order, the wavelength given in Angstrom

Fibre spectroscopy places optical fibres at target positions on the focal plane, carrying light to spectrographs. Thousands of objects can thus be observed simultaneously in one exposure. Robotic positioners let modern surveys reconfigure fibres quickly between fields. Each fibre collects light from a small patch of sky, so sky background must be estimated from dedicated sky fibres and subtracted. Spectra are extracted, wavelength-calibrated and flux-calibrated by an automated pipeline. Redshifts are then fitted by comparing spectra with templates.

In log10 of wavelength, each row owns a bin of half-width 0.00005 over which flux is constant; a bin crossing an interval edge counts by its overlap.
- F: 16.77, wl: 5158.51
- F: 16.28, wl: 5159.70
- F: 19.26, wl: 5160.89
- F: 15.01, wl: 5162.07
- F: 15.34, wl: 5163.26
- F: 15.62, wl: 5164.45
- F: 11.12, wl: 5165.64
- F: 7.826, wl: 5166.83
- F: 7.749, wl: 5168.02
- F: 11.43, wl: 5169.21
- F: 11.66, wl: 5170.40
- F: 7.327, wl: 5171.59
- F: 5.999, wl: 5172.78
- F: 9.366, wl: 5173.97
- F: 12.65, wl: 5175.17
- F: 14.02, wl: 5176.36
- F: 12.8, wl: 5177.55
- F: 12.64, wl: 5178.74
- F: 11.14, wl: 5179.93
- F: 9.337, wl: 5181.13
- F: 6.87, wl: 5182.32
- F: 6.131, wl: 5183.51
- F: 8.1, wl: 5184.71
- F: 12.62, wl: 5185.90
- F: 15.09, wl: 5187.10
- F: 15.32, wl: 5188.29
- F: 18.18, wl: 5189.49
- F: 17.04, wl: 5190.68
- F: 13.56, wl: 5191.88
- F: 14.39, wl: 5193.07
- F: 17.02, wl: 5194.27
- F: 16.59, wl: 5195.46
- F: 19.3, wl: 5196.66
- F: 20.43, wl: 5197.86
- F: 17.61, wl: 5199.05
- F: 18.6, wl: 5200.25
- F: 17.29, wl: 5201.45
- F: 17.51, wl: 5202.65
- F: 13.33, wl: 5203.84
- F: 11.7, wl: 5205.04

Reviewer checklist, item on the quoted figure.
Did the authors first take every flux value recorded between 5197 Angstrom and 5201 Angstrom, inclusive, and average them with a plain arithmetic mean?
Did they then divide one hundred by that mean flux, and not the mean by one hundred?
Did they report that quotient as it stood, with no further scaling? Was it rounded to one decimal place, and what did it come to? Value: 5.3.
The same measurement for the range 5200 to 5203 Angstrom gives 5.6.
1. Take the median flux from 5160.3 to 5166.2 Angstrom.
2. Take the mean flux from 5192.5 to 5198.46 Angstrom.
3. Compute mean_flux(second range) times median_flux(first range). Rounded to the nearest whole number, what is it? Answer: 269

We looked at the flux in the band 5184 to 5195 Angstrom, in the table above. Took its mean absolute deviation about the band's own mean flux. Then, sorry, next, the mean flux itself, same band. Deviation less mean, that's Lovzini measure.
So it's -12.4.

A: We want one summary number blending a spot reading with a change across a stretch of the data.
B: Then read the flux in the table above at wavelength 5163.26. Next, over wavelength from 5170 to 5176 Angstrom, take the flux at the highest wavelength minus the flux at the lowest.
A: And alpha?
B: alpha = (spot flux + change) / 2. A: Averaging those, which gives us 8.2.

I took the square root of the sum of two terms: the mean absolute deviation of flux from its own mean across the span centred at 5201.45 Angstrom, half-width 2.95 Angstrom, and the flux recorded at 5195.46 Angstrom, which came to 4.24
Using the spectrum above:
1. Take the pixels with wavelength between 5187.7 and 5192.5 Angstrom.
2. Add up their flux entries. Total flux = 64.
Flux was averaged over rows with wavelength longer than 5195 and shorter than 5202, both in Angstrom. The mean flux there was 18.3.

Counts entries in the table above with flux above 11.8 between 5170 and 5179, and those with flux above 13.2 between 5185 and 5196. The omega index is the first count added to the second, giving 12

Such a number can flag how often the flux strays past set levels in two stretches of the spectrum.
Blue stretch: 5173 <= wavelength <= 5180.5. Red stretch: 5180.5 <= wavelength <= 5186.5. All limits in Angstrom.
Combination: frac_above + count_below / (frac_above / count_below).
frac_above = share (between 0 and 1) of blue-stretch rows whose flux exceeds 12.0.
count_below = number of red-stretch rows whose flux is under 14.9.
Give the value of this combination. 38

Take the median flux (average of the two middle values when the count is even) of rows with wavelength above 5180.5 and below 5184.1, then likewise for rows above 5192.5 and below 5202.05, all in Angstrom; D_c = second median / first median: 2.54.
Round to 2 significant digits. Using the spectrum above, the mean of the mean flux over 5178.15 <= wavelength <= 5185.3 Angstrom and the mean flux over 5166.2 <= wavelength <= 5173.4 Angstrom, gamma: 8.9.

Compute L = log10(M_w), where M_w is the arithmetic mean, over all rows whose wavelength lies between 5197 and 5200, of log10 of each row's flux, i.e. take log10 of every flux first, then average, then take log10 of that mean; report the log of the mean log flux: 0.11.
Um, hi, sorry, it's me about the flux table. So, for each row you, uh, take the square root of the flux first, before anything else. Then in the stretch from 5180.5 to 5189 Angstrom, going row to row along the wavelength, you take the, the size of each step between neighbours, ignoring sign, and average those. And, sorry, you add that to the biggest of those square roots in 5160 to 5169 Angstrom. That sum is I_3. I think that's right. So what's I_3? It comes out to 4.72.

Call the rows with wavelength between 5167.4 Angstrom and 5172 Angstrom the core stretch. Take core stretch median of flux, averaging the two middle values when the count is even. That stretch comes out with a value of 9.6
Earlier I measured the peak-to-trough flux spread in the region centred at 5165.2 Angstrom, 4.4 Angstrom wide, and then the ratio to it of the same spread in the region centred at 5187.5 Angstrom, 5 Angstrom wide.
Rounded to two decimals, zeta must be 0.71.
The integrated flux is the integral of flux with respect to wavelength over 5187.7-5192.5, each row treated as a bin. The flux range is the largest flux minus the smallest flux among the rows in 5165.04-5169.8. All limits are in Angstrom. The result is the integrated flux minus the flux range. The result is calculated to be 73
